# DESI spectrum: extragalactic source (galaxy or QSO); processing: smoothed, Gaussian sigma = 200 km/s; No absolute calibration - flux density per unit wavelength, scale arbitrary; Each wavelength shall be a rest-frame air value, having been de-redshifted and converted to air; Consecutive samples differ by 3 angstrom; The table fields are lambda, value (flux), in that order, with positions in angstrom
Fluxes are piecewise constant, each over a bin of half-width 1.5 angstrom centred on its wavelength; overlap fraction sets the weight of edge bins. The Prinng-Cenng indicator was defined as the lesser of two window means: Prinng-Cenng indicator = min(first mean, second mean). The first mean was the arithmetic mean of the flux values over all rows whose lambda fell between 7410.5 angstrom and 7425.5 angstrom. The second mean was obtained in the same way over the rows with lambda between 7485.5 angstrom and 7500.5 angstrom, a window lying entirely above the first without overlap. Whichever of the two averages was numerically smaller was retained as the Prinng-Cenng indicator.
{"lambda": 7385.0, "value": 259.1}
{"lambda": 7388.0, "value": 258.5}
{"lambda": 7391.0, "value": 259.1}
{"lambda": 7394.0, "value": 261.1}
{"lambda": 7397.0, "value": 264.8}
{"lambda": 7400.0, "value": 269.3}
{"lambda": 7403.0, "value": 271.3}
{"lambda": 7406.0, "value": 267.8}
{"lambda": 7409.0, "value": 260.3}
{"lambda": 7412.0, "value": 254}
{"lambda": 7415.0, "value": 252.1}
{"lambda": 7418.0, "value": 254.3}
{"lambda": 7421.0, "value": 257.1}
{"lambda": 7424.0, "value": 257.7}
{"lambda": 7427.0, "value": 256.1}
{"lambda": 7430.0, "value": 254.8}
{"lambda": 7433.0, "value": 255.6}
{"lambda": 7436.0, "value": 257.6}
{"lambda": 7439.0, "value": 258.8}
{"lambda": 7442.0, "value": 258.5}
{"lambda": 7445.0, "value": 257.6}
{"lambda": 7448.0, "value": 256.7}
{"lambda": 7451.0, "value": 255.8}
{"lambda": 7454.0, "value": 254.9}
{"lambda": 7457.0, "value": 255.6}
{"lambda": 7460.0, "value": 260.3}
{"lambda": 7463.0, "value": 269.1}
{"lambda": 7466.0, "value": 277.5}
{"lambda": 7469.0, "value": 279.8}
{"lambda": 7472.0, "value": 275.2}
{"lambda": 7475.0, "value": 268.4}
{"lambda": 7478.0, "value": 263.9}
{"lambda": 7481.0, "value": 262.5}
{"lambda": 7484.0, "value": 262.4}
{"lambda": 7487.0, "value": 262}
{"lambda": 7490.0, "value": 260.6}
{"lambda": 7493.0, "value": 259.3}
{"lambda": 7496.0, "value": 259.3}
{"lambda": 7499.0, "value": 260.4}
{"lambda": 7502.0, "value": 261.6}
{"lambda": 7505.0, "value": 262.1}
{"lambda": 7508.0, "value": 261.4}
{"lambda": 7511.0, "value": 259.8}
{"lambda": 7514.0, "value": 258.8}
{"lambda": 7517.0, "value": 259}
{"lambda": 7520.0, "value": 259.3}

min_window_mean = 255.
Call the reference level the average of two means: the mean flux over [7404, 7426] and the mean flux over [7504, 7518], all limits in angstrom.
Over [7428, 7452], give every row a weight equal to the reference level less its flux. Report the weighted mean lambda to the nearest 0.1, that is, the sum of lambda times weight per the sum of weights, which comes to 7439.4 angstrom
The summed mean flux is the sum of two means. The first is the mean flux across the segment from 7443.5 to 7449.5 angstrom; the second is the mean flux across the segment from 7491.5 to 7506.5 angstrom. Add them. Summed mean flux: 518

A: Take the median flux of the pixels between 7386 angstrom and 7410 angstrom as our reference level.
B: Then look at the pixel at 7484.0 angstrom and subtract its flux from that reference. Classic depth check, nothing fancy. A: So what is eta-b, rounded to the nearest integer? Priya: 1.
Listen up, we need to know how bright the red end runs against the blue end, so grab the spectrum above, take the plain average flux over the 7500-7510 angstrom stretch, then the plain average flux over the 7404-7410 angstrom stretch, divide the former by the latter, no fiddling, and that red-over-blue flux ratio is 0.99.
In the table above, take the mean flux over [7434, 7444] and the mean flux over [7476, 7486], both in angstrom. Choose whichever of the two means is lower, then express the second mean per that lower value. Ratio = 1.02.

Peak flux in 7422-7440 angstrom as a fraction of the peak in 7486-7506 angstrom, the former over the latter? 0.99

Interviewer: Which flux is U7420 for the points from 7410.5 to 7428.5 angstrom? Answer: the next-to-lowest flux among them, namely 254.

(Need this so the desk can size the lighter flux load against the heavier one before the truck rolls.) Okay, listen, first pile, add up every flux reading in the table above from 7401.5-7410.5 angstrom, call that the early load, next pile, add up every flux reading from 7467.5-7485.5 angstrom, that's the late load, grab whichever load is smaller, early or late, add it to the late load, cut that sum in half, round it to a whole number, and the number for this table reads 1206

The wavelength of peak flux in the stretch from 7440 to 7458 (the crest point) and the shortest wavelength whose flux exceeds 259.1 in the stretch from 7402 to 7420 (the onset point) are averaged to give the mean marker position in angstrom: 7422.5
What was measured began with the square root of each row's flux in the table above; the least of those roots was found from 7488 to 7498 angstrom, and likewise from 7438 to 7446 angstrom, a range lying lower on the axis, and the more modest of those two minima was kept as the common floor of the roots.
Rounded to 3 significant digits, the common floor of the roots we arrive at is 16.0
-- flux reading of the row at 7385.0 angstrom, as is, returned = 259.1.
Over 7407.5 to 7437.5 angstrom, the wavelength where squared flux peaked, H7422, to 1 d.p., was 7409.0 angstrom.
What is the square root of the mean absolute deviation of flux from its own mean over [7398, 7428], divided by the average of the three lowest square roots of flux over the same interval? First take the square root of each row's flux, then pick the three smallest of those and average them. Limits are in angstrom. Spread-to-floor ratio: 0.15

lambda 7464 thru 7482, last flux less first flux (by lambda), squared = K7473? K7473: 225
